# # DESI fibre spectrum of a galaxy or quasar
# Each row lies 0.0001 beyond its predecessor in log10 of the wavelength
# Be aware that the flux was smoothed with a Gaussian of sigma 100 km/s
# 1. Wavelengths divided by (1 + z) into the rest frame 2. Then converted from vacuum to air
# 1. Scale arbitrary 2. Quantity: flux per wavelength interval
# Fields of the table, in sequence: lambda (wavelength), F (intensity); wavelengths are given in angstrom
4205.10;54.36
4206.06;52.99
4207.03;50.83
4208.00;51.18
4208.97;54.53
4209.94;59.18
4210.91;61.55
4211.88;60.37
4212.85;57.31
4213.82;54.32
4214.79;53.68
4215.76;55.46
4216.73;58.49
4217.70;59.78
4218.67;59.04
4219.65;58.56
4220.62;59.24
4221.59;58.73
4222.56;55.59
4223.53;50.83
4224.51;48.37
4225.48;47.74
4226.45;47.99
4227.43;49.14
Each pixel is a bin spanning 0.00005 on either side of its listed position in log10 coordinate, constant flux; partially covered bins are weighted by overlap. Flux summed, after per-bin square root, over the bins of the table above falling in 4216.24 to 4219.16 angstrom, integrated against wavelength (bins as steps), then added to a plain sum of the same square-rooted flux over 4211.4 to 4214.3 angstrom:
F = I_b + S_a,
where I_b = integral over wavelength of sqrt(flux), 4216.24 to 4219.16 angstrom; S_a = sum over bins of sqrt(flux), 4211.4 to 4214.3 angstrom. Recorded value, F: 45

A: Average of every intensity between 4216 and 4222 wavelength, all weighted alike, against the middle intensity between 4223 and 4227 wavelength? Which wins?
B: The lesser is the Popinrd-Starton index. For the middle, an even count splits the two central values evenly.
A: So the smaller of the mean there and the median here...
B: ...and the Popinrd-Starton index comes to 48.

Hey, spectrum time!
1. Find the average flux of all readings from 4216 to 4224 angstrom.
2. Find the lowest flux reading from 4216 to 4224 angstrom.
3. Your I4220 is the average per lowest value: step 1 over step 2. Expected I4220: 1.13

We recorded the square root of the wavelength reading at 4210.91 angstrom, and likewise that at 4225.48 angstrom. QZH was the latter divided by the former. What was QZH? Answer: 0.88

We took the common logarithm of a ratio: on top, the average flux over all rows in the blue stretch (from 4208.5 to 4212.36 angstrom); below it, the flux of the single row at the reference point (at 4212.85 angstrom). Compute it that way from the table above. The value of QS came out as 0.012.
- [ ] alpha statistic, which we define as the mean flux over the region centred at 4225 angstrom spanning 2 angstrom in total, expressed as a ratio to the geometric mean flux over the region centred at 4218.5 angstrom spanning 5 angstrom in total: 0.814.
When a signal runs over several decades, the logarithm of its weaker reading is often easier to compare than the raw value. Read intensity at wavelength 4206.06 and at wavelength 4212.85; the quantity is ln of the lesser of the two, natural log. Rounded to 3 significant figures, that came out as 3.97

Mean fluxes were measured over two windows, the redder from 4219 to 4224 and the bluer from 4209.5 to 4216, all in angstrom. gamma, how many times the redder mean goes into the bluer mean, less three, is -1.99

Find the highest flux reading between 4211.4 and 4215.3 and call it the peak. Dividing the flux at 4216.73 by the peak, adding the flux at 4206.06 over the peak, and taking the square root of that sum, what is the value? 1.359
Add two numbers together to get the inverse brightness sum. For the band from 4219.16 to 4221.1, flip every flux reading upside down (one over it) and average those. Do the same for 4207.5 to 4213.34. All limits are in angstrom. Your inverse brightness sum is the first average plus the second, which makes 0.0345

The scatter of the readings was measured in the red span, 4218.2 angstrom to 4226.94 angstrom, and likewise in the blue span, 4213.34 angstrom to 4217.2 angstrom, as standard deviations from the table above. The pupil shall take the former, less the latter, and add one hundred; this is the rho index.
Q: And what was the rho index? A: 103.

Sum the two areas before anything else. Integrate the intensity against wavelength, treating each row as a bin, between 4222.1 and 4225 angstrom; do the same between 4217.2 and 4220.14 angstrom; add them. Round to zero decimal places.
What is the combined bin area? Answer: 323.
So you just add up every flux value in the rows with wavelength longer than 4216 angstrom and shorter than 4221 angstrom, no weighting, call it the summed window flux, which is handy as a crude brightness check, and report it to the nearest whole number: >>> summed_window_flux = 295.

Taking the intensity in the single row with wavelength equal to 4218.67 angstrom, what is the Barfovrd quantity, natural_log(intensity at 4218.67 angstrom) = 4.08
